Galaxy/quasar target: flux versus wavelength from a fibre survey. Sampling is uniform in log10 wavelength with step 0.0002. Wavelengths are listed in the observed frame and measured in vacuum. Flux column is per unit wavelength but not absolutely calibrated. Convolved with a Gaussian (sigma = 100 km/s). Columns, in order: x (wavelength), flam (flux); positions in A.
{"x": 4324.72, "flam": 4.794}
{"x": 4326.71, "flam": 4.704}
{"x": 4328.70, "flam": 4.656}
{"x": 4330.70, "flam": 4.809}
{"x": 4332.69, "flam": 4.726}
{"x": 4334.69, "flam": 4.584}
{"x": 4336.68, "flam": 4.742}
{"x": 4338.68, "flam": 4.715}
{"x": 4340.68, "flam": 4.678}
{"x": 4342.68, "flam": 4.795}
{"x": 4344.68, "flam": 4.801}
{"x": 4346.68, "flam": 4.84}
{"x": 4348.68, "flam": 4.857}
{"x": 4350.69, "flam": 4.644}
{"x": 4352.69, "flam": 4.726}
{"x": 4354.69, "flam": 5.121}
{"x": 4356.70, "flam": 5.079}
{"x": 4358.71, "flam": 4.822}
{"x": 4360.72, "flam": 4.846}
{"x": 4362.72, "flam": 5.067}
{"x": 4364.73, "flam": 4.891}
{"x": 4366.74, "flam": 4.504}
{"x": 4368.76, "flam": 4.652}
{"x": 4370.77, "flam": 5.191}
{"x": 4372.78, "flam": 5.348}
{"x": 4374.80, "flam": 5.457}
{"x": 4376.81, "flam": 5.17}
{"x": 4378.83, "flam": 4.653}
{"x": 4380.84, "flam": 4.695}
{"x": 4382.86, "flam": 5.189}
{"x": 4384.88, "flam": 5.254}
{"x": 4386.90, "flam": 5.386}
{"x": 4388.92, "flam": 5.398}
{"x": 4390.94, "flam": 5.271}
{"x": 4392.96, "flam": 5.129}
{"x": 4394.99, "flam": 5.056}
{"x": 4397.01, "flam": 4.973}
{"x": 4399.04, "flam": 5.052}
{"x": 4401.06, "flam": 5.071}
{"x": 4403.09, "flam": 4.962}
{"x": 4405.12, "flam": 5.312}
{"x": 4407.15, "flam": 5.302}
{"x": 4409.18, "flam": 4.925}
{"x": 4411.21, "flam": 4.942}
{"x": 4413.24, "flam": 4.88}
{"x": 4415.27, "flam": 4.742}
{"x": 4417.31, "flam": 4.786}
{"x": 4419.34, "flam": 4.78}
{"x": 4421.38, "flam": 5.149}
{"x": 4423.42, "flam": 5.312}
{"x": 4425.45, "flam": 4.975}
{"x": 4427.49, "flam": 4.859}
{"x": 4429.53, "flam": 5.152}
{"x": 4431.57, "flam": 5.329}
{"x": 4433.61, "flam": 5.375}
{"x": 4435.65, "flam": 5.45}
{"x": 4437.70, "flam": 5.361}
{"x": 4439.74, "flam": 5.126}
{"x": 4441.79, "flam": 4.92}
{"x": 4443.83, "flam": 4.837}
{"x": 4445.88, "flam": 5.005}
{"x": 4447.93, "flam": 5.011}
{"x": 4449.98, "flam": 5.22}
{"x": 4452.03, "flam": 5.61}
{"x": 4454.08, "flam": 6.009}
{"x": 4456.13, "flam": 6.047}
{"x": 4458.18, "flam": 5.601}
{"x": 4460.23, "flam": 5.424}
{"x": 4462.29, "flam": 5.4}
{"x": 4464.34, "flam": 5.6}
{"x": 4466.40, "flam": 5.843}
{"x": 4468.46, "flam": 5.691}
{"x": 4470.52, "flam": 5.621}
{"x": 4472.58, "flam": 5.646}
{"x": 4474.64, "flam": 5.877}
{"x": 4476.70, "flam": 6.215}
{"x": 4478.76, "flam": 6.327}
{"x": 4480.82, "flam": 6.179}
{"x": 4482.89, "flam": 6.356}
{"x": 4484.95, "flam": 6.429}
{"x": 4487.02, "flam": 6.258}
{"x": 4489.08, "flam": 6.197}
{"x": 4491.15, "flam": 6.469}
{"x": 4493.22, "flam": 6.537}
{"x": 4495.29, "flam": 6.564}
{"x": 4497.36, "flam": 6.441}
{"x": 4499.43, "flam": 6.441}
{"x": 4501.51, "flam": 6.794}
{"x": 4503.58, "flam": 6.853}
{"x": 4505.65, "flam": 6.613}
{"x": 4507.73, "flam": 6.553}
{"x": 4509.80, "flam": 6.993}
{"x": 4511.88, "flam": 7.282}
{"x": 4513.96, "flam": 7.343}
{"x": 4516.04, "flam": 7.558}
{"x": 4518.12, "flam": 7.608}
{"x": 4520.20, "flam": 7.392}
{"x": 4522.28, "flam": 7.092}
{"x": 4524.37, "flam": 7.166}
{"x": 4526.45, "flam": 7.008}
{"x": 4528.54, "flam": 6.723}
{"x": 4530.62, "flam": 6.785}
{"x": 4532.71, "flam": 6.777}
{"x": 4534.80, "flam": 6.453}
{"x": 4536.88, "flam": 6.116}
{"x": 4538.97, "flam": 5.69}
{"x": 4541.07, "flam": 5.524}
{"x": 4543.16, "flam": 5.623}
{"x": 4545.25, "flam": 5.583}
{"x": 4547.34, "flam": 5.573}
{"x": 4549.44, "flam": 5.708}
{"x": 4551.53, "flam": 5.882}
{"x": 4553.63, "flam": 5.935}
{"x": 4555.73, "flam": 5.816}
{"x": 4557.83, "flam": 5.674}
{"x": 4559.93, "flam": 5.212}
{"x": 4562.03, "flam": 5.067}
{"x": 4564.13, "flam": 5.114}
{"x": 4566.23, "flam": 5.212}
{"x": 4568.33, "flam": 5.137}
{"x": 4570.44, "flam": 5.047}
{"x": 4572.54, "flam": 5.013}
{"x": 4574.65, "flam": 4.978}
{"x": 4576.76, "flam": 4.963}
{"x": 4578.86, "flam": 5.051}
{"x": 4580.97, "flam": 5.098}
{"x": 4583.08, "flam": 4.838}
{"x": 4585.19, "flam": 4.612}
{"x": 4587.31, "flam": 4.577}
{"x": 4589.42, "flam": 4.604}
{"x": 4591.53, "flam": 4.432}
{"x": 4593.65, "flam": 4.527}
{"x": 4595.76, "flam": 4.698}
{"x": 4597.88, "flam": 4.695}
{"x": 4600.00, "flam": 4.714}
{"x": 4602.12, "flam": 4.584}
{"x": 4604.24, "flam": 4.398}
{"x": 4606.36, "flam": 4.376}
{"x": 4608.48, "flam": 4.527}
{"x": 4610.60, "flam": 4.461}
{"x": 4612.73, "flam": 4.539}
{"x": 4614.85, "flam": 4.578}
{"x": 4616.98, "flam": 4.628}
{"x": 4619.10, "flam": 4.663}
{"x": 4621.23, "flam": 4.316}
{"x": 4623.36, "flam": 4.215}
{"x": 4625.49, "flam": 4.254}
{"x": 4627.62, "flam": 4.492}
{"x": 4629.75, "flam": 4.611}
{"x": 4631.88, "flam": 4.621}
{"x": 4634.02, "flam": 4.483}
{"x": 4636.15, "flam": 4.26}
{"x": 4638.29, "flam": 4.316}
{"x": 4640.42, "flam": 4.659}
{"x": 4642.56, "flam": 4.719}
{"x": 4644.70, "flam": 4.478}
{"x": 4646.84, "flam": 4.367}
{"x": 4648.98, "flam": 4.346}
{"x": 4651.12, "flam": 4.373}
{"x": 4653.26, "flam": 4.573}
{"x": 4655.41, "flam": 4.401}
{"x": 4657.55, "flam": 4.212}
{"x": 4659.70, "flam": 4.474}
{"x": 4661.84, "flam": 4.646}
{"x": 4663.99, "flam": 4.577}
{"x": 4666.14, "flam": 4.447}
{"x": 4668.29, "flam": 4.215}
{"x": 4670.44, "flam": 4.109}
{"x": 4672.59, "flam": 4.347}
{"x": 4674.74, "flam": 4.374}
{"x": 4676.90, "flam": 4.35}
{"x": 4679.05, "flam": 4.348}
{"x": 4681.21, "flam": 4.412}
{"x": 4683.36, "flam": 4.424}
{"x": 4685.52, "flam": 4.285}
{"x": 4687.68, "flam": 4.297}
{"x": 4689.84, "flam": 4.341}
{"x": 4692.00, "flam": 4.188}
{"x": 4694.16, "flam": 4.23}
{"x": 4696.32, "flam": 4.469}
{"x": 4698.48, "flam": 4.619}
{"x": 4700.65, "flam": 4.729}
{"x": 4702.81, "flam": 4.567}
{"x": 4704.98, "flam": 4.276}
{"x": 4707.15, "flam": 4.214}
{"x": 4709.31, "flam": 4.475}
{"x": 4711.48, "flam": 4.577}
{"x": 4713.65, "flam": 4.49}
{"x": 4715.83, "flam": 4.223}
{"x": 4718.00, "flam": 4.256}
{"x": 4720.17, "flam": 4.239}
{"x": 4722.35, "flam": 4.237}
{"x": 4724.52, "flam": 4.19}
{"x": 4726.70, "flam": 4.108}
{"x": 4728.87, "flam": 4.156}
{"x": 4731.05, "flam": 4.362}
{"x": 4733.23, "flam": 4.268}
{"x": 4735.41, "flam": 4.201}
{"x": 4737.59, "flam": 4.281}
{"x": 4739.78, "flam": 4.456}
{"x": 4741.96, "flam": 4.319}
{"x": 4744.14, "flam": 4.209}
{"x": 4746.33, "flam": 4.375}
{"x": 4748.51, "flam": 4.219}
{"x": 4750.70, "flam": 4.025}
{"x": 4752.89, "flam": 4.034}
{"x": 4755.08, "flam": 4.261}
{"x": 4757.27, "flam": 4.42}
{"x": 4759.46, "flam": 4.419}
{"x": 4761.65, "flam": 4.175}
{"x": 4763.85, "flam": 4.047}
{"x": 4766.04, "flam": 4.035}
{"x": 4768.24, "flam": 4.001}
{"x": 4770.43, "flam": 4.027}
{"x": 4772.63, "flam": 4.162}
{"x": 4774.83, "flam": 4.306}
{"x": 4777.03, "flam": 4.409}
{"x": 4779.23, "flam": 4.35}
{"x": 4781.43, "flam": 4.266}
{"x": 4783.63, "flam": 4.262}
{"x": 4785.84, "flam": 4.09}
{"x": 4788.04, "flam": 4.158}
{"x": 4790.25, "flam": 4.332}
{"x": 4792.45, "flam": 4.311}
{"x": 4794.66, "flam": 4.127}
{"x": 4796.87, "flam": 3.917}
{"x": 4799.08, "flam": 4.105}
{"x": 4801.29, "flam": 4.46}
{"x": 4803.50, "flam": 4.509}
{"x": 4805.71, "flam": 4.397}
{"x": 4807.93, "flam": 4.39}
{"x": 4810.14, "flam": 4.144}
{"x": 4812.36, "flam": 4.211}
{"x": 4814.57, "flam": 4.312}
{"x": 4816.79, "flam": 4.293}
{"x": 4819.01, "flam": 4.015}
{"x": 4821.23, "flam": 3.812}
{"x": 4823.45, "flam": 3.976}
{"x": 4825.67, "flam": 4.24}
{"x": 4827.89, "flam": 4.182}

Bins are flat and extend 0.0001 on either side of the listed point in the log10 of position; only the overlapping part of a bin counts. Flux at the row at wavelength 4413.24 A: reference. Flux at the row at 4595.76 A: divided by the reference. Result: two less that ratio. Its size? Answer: 1.04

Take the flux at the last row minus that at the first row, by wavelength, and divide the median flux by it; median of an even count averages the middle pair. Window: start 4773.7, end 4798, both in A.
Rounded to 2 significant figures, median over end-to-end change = -11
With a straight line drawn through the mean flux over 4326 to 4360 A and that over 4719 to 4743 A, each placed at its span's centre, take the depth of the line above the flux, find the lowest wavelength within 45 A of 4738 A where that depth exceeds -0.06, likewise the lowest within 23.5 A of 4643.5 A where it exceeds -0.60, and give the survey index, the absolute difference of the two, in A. 72.9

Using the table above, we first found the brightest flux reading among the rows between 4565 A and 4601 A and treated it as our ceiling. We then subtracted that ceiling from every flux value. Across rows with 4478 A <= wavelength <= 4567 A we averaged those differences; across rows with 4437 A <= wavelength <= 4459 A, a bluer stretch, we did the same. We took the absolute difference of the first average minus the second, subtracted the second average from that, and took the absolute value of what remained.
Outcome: 0.88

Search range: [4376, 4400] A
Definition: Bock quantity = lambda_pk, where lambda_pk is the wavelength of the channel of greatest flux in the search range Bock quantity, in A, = 4388.92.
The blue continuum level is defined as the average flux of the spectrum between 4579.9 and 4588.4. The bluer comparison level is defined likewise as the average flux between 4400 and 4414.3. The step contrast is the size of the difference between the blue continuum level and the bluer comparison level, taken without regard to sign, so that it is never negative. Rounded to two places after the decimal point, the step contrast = 0.28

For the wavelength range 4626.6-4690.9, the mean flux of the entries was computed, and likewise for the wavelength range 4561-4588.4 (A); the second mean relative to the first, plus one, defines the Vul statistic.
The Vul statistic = 2.13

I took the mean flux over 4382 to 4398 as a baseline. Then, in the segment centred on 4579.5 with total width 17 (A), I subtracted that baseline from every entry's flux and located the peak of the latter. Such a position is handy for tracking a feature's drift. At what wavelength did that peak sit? 4580.97 A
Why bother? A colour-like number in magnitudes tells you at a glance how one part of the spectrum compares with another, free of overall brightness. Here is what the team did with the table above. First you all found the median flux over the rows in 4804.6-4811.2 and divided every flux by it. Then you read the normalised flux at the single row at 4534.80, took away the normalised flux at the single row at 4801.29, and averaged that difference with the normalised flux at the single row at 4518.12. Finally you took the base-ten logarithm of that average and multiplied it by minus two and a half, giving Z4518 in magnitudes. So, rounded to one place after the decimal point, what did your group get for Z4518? -0.1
